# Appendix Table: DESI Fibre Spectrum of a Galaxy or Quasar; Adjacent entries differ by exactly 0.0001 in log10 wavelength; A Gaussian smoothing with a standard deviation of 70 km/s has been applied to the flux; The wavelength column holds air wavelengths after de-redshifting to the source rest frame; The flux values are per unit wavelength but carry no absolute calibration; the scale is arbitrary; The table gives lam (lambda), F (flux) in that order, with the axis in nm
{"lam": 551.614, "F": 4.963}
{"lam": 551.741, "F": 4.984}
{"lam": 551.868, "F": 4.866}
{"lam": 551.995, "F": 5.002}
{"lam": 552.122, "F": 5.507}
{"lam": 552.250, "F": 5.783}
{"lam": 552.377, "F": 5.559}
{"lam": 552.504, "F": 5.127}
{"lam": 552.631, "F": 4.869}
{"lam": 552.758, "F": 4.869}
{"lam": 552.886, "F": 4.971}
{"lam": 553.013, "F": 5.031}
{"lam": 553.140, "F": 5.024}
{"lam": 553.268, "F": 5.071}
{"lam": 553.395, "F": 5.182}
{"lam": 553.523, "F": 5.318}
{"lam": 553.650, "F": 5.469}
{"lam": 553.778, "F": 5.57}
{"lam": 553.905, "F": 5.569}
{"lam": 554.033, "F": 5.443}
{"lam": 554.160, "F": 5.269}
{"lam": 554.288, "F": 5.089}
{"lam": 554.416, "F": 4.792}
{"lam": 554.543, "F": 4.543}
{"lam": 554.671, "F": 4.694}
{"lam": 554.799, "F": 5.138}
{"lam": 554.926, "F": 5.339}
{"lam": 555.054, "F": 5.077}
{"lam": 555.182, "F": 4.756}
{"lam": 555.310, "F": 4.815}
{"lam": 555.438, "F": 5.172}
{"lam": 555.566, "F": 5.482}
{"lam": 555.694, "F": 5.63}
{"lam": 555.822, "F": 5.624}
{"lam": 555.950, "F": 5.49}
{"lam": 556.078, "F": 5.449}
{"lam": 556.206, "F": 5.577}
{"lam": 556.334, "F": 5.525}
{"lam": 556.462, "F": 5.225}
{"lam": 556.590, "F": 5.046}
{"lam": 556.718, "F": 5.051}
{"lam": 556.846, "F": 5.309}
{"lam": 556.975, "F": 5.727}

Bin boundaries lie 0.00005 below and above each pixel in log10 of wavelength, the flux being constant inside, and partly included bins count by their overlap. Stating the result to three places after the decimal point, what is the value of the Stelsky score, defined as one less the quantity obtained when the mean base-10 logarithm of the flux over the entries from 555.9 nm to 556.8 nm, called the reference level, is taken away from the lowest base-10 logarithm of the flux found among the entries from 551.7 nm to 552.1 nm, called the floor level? 1.040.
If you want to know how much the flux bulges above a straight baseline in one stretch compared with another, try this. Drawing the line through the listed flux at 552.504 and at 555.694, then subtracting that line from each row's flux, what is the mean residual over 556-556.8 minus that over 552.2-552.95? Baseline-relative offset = -0.5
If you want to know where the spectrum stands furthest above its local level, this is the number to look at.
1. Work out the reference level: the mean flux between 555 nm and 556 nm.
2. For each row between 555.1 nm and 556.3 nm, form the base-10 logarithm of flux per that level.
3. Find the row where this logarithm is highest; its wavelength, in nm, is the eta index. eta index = 555.694 nm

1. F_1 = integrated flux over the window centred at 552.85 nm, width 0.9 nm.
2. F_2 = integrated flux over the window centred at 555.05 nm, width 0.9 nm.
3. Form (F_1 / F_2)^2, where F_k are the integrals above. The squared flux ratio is 1.0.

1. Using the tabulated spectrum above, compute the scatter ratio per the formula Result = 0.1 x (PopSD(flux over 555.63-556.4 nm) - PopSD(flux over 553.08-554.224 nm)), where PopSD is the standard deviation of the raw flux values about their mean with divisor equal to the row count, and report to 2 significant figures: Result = -0.013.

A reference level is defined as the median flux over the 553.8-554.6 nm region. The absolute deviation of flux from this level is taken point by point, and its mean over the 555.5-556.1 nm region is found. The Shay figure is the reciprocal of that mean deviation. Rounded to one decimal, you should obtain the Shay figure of 2.8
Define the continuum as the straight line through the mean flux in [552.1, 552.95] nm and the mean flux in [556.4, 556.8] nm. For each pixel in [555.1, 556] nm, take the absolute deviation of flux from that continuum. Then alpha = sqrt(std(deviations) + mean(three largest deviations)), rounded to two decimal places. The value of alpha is 0.78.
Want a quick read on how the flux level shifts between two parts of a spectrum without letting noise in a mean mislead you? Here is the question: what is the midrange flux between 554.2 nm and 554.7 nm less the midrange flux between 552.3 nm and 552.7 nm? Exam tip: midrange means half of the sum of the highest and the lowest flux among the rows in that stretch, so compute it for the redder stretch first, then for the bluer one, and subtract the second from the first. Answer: -0.40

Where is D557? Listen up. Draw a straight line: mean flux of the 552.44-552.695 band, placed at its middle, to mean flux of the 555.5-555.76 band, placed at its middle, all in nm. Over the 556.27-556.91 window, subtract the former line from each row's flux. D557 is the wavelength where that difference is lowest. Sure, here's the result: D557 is 556.718 nm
